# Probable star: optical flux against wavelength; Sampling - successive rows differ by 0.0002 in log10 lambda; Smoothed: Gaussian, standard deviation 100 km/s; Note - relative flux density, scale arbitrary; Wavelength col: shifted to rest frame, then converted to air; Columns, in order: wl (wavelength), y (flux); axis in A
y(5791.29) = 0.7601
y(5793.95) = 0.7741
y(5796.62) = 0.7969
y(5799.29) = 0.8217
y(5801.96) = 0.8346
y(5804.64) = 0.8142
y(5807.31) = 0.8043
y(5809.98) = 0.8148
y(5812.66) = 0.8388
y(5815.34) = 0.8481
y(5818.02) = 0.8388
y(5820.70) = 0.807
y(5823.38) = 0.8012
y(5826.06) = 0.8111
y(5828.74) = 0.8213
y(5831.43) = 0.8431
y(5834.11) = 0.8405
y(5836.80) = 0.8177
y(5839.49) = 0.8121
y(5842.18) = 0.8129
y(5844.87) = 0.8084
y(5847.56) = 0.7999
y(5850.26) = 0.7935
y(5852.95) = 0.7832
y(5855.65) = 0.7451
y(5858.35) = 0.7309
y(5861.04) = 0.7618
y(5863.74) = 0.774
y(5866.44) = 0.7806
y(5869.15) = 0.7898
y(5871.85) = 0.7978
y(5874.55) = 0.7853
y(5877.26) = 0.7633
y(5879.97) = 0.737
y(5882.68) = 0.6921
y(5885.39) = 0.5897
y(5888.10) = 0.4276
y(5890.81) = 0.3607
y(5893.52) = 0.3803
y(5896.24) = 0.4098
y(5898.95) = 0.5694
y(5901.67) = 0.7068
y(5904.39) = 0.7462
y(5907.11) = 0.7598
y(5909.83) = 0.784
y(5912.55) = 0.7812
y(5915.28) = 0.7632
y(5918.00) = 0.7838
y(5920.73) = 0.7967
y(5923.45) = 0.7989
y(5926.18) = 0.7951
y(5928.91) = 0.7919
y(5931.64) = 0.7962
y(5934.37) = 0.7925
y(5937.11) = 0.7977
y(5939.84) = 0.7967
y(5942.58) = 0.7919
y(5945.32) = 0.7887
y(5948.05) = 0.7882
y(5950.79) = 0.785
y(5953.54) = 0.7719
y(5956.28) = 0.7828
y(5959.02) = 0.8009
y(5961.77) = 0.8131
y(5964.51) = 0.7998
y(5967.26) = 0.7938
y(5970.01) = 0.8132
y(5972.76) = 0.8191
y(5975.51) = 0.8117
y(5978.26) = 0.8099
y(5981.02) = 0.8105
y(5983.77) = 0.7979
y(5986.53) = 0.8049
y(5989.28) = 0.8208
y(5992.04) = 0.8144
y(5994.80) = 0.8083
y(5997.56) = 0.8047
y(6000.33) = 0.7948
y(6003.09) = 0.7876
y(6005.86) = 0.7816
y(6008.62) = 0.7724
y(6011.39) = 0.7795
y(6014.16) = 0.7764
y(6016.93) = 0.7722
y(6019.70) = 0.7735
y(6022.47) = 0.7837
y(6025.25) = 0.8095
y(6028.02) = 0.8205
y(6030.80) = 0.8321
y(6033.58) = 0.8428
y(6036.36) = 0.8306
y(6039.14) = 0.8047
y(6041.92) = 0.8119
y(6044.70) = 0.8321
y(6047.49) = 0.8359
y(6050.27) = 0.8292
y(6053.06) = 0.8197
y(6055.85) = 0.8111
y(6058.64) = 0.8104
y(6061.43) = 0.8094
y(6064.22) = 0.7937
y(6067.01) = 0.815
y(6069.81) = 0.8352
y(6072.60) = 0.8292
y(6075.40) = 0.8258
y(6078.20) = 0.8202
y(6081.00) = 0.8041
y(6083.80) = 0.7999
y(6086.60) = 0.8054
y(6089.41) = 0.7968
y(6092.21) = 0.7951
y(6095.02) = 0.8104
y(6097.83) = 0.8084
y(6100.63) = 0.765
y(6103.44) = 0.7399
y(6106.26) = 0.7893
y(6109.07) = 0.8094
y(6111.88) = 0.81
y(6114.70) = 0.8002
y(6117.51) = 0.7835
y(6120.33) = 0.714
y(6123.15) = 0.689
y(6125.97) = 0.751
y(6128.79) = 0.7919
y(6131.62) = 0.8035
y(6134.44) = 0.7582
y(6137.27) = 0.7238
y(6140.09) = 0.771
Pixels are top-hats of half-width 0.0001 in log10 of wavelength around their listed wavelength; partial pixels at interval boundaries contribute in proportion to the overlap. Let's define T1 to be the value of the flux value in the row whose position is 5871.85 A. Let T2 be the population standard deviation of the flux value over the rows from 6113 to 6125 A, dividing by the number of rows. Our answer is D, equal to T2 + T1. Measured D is 0.844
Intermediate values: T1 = 0.7978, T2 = 0.05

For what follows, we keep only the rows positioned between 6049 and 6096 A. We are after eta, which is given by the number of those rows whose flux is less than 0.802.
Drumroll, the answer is 4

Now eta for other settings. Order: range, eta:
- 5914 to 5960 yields 17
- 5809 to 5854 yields 4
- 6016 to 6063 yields 3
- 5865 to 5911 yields 17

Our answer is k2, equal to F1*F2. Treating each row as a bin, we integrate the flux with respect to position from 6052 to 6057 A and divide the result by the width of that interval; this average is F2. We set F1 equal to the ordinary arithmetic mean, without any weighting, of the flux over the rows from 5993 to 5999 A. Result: 0.66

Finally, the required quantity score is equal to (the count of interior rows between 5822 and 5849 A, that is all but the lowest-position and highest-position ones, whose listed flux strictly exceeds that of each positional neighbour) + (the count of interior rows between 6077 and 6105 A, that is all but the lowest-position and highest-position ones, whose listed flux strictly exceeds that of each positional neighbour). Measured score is 4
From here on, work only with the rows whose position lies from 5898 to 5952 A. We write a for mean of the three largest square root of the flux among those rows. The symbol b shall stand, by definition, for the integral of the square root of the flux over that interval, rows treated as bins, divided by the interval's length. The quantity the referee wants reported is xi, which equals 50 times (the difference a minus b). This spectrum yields 0.7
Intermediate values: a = 0.893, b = 0.878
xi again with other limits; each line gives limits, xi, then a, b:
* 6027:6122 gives 0.9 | 0.915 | 0.898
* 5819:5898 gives 3.3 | 0.914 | 0.847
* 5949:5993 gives 0.4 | 0.904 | 0.896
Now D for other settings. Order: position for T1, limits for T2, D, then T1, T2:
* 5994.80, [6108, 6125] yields 0.856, 0.8083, 0.05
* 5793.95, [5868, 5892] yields 0.930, 0.7741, 0.16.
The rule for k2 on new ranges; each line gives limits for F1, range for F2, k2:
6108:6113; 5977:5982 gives 0.66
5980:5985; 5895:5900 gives 0.39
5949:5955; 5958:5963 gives 0.63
